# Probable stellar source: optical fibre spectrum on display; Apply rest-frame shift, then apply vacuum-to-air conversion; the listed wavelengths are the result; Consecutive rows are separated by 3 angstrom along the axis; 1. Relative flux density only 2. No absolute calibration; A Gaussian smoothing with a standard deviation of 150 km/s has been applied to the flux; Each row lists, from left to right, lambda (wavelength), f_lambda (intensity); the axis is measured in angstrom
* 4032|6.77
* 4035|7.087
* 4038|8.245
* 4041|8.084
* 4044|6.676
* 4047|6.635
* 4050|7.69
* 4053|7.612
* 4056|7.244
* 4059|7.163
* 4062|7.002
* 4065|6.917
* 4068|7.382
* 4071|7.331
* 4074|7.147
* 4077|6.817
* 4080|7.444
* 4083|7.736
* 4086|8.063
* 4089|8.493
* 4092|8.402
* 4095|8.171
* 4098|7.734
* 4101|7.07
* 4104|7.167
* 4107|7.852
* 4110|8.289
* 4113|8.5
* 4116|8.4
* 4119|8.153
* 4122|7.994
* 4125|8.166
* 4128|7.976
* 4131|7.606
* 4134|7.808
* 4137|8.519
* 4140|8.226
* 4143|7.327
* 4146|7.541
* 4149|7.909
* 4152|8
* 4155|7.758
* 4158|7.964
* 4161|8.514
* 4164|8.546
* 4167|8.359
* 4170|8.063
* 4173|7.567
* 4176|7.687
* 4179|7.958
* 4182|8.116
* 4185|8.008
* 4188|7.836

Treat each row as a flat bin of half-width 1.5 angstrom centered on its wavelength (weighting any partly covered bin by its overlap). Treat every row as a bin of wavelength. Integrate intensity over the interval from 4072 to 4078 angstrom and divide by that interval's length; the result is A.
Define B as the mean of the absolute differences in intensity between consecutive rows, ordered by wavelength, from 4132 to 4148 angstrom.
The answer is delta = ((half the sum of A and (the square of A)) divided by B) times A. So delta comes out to 374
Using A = 7.02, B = 0.53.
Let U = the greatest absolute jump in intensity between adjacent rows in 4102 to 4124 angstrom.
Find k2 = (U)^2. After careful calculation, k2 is 0.5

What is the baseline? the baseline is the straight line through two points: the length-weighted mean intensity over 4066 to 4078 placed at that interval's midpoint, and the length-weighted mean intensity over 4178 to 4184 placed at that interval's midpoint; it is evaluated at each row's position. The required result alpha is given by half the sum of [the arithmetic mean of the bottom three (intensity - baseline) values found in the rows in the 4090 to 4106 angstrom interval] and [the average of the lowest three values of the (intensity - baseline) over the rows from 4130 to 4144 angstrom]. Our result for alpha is -0.09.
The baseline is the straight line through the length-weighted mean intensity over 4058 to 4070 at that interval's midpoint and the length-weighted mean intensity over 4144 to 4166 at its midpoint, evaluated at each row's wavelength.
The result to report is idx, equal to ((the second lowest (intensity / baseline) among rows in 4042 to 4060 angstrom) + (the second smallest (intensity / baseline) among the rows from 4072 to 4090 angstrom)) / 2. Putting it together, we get 0.98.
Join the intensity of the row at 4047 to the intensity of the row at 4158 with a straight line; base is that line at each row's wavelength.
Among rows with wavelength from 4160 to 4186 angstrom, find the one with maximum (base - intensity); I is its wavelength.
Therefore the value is 4173 angstrom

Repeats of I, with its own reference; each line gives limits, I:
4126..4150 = 4143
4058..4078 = 4077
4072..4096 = 4077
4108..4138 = 4131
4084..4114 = 4101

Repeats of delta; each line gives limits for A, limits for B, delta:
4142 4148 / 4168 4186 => 1030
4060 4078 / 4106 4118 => 822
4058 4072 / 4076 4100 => 600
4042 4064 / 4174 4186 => 1170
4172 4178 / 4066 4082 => 852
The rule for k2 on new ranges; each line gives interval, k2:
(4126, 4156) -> 0.8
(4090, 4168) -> 0.8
